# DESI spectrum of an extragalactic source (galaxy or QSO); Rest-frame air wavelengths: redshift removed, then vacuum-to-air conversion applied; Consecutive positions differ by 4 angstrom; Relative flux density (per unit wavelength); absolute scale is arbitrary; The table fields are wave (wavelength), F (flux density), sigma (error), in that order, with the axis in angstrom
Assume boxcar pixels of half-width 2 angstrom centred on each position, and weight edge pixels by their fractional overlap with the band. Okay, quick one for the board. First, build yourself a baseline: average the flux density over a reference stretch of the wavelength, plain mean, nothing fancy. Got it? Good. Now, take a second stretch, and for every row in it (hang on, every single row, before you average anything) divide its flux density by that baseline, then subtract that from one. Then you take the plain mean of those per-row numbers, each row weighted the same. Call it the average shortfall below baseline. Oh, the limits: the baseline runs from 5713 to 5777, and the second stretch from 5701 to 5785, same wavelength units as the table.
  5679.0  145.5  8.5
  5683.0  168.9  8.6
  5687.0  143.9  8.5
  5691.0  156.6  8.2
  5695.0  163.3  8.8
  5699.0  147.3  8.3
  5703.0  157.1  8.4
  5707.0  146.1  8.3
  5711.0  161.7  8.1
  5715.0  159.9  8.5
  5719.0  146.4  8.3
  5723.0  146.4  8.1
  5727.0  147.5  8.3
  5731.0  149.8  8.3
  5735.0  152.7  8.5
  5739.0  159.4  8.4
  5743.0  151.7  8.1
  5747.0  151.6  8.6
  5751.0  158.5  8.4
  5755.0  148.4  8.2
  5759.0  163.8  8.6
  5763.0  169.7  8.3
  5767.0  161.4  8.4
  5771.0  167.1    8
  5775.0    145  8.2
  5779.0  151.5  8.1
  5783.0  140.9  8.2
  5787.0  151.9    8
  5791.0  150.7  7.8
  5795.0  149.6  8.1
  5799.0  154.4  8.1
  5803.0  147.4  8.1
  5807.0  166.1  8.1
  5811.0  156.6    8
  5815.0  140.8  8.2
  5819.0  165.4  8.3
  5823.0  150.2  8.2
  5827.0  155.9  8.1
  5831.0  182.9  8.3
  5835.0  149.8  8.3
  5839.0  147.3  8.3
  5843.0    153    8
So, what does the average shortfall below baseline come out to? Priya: 0.01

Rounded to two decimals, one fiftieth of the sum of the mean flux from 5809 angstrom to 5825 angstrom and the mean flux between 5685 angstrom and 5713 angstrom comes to 6.14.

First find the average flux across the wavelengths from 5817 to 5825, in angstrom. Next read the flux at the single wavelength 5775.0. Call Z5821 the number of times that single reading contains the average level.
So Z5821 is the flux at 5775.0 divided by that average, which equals 0.92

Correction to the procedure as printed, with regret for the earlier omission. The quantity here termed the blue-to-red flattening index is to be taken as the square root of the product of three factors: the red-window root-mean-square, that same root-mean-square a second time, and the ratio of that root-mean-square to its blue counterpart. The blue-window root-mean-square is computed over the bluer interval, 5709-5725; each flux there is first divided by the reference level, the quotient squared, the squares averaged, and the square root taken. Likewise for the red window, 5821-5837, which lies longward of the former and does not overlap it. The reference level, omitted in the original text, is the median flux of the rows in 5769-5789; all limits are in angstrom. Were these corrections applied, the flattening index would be 1.08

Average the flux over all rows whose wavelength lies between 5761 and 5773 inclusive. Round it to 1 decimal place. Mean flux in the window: 166.1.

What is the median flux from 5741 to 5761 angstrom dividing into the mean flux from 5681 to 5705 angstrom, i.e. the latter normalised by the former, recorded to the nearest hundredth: 1.03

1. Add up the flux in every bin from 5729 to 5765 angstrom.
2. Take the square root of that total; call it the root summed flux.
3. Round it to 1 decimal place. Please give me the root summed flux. 37.5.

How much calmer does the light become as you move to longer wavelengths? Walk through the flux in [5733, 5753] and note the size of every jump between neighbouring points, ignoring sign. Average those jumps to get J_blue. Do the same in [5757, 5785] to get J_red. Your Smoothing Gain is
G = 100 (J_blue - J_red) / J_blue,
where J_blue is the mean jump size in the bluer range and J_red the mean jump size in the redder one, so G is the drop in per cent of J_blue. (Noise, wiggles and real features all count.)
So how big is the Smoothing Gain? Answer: -84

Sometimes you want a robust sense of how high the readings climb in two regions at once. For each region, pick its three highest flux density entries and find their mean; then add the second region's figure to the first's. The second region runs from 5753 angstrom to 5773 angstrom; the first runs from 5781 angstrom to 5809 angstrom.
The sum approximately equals 324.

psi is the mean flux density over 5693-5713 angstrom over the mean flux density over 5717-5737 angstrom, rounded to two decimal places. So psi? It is 1.04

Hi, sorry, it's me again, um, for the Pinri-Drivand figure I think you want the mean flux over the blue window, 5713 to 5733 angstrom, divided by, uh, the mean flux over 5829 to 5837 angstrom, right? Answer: 0.90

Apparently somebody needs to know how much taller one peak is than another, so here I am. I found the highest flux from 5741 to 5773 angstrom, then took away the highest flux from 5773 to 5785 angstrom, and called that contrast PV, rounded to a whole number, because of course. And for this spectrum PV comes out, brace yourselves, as 18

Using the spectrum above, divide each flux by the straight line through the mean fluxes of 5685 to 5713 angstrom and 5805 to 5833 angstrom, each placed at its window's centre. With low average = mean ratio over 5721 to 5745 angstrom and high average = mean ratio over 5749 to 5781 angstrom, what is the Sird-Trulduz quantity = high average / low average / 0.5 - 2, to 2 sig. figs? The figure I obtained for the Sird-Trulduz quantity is 0.070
